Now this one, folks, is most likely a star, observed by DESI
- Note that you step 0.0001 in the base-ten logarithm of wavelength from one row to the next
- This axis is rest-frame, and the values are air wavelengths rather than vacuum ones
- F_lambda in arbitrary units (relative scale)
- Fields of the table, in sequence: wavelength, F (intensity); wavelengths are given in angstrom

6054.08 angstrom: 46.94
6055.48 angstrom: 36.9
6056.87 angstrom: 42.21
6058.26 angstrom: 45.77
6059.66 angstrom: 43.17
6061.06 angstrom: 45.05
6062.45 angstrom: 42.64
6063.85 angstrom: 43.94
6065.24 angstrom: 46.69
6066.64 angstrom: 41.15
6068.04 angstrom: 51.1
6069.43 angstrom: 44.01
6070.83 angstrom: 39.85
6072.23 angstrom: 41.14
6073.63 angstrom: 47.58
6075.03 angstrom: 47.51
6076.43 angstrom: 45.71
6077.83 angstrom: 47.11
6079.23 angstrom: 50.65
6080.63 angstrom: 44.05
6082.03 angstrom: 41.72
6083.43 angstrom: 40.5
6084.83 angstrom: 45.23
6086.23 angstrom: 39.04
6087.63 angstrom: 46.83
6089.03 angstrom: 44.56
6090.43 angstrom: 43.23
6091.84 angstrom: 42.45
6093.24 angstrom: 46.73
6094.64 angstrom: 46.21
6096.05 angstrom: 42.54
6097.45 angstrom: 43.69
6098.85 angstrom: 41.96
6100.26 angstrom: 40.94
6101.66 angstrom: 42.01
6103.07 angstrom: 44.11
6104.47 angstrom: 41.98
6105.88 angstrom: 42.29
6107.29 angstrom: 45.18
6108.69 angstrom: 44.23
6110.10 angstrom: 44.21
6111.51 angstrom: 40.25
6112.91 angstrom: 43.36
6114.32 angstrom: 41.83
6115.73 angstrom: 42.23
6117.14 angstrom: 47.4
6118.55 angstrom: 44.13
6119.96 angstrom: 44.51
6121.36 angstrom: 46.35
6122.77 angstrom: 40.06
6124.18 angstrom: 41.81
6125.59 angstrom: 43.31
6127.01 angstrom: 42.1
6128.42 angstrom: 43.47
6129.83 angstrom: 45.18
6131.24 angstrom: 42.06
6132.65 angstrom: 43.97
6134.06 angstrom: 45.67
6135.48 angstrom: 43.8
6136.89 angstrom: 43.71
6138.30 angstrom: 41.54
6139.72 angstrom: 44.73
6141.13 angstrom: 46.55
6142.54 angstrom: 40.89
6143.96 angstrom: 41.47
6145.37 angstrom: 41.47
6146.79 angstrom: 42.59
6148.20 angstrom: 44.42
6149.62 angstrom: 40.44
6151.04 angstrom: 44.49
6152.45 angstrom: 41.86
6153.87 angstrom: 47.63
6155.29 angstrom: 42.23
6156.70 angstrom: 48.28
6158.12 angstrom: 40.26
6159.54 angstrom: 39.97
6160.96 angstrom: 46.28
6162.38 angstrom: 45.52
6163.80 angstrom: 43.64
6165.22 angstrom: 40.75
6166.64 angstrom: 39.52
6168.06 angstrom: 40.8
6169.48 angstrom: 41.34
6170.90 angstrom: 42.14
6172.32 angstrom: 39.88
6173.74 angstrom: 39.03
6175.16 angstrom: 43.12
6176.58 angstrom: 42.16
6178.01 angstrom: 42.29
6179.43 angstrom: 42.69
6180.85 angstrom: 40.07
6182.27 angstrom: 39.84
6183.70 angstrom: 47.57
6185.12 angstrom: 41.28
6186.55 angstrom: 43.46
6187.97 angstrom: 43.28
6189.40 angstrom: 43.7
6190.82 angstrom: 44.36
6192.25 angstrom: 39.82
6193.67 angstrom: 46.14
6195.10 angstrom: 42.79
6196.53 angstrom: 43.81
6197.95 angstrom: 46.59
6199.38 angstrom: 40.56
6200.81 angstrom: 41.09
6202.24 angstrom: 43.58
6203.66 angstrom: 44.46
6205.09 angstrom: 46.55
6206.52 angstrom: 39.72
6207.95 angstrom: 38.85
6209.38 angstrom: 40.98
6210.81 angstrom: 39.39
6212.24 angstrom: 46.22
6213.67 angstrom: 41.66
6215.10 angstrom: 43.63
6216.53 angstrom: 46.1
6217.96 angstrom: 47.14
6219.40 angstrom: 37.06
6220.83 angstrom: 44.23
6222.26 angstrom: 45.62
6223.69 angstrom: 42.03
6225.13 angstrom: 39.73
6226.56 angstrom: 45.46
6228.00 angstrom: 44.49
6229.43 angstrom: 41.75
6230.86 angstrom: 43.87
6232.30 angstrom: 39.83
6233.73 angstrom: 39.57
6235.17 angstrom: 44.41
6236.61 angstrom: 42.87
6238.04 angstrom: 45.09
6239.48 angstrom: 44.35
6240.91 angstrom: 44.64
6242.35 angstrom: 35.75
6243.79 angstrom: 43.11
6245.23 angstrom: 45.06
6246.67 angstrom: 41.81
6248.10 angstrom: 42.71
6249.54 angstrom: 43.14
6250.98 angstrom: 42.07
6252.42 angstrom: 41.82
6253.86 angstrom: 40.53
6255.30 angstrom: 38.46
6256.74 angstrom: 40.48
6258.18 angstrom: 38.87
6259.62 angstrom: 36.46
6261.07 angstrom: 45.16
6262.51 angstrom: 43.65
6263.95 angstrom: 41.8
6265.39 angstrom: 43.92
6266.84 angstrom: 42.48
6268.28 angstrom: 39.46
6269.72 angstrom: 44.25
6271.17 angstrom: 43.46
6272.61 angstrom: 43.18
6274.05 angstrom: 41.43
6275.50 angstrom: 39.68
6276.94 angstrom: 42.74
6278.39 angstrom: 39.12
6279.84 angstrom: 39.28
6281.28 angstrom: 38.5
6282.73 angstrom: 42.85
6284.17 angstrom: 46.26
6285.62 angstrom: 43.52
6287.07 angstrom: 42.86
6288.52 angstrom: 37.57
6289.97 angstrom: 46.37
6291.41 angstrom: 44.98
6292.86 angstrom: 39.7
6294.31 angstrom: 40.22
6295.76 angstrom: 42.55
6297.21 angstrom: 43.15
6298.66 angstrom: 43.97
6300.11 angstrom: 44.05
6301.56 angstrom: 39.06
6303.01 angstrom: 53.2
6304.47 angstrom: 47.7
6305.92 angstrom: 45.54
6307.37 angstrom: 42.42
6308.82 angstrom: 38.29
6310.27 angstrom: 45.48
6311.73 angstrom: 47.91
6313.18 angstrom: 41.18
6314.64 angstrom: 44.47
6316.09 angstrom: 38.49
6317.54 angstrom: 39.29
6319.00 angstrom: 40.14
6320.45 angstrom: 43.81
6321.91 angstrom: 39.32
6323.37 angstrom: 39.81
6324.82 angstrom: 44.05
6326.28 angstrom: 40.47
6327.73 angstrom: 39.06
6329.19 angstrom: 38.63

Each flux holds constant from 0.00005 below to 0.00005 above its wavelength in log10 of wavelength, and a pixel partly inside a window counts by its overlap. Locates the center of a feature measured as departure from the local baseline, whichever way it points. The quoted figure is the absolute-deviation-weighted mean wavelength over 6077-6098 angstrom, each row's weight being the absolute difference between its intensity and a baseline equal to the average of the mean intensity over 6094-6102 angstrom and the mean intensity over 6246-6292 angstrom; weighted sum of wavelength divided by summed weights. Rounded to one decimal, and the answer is 6085.7 angstrom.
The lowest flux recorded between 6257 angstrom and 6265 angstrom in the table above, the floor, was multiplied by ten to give 365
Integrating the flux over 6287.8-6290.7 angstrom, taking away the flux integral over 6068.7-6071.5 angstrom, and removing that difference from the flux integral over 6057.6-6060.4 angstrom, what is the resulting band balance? 120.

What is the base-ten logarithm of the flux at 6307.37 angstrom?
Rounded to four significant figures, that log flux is 1.628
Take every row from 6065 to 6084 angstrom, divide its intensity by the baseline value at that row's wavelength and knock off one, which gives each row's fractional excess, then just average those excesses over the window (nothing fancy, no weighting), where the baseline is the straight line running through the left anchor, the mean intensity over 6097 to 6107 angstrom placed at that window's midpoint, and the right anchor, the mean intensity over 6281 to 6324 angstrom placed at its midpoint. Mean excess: 0.06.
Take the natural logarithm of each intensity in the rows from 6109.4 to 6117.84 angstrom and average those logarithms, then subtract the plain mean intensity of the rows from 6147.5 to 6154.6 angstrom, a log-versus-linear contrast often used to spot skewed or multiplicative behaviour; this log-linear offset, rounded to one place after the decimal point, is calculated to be -40.0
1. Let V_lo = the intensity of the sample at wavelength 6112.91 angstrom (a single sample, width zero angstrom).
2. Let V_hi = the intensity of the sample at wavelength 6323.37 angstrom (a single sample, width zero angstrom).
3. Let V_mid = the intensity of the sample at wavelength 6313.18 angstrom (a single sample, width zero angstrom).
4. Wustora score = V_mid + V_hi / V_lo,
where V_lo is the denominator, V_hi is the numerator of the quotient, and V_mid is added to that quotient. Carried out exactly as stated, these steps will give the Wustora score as 42.1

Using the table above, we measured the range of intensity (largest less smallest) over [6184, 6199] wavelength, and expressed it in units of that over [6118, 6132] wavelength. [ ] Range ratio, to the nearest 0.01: 1.08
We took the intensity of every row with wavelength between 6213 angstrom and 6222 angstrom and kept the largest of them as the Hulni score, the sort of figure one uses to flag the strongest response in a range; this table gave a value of 47.14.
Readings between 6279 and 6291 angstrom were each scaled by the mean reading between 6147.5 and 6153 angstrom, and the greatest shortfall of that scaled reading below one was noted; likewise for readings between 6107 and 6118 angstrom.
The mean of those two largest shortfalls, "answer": 0.091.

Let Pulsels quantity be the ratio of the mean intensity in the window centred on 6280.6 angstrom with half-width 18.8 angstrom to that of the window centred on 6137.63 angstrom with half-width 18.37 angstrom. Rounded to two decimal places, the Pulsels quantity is 0.97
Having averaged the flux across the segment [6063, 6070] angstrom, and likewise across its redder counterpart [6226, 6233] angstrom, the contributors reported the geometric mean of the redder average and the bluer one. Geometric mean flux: 44.2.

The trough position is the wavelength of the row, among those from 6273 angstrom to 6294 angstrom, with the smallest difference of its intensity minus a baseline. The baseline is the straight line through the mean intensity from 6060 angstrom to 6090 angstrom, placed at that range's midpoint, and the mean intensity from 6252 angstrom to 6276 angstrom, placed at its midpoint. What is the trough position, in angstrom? 6288.52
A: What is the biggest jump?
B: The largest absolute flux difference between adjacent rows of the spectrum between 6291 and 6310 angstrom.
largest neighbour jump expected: 14.1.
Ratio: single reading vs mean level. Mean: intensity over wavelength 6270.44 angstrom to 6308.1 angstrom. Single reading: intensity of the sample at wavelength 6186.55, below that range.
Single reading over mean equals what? 1.01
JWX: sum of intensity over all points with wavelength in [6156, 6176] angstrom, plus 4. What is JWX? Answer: 595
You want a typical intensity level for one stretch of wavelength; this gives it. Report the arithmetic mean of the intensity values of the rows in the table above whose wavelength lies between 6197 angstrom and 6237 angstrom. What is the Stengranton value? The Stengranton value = 42.8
